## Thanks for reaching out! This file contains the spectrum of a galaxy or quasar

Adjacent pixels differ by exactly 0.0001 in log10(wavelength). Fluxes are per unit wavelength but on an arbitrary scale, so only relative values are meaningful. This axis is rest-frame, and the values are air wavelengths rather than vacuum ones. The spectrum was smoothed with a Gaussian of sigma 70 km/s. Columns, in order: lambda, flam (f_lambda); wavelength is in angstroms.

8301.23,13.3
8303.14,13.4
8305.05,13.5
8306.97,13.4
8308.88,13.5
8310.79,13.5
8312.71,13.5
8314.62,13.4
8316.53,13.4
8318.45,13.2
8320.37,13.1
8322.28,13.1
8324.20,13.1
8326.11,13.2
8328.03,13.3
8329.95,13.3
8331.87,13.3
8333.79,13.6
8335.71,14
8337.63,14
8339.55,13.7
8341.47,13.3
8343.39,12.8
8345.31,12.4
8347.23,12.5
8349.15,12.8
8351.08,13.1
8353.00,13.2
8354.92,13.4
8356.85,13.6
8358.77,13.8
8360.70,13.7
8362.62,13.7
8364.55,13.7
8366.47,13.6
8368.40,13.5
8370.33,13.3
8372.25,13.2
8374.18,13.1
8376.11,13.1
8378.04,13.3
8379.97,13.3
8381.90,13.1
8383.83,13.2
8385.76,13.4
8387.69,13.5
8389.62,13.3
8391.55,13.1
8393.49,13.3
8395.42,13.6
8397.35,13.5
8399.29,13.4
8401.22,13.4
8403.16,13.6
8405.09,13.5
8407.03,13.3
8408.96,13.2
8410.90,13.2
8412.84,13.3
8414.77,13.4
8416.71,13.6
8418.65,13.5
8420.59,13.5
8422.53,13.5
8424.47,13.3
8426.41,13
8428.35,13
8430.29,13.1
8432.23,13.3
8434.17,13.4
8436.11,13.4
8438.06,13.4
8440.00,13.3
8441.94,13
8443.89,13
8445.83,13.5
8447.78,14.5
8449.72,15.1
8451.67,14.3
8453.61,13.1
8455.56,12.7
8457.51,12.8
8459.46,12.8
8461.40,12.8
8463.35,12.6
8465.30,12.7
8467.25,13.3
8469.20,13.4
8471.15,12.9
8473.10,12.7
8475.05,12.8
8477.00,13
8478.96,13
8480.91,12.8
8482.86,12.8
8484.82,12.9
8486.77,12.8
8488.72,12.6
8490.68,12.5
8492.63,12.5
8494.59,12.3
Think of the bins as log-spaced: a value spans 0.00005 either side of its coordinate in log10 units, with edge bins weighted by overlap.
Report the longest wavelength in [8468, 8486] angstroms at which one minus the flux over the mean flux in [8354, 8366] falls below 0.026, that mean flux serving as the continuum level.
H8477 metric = 8469.20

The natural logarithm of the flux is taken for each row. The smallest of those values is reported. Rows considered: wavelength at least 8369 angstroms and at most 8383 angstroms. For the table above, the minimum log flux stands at 2.57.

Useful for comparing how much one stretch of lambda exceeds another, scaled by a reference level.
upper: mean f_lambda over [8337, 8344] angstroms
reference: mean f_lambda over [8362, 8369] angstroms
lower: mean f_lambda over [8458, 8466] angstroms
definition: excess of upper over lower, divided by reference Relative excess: 0.053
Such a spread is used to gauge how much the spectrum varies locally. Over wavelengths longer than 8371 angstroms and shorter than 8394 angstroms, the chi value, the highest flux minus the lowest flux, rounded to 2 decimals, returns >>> 0.40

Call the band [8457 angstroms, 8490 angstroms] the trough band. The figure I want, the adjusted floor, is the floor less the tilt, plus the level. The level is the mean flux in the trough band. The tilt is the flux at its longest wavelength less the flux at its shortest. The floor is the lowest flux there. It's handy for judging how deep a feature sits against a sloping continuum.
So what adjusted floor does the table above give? 25.7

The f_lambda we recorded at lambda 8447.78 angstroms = 14.5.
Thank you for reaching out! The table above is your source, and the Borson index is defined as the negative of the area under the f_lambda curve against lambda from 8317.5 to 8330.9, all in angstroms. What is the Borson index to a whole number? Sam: -177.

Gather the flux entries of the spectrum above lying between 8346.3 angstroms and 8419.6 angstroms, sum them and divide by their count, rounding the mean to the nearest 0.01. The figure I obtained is 13.35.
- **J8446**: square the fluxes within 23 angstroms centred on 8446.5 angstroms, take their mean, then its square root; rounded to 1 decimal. 13.5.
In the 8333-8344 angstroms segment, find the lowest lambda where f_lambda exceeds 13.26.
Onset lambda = 8333.79 angstroms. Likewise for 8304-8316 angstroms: 8305.05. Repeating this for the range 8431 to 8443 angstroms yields 8432.23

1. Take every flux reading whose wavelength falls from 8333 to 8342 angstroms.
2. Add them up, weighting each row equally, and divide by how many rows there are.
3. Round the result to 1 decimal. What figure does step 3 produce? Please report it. 13.7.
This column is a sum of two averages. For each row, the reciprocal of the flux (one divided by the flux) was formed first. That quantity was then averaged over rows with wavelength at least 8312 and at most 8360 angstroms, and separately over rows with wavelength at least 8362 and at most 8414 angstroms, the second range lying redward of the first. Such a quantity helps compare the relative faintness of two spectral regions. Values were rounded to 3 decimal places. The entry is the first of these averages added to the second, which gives 0.150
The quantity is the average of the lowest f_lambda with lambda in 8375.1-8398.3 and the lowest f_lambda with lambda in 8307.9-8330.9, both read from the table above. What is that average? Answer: 13.1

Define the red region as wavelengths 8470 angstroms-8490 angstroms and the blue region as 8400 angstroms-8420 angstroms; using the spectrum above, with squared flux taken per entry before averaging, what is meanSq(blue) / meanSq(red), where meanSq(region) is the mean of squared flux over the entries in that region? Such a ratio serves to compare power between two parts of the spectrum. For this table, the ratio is 1.09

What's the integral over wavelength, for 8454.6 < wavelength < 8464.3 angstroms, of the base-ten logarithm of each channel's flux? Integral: 11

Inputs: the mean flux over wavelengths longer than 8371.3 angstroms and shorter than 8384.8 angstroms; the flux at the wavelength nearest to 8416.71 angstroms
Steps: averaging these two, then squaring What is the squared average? 179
